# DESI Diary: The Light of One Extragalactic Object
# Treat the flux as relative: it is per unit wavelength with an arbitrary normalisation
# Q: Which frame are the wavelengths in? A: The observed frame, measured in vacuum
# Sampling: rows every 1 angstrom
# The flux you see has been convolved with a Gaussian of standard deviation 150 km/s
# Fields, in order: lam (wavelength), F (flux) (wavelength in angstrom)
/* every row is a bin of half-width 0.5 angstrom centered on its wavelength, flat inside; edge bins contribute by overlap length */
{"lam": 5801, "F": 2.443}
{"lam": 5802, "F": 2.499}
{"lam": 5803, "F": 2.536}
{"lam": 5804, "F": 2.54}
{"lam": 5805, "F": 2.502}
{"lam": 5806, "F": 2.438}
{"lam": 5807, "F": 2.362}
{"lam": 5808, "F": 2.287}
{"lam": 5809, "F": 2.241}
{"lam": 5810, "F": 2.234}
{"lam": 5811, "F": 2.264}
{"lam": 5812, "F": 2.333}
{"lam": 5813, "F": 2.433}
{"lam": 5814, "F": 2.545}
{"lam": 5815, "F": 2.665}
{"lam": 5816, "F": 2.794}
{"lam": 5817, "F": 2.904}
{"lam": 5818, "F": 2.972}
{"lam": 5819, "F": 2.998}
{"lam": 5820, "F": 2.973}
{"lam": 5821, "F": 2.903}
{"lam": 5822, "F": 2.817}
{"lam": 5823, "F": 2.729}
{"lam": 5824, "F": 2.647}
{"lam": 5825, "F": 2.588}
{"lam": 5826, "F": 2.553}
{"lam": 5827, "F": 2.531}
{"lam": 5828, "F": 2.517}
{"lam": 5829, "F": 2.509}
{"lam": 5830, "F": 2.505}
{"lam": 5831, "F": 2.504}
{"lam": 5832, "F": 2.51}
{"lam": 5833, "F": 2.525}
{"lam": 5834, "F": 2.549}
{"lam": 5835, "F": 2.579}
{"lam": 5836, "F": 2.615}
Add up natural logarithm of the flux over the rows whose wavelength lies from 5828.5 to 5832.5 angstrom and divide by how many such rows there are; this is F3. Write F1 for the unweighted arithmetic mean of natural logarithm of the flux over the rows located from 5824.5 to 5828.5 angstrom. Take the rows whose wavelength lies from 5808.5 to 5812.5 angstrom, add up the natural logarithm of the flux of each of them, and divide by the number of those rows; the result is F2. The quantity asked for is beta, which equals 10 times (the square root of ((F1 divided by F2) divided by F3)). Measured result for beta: 11.1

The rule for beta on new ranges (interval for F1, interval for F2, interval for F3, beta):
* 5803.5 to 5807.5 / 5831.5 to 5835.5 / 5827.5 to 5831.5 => 10.2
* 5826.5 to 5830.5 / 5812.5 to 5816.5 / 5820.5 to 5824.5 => 9.7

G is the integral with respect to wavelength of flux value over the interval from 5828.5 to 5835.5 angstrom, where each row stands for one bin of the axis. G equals 17.7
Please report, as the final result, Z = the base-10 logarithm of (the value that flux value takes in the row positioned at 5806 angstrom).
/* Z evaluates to 0.387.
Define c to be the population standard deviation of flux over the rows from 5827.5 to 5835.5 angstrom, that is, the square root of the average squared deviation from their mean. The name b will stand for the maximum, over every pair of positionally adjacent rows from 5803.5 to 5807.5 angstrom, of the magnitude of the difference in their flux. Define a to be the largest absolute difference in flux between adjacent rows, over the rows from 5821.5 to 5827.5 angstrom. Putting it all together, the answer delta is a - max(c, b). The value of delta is 0.01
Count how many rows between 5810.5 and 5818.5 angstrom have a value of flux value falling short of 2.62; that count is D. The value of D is 4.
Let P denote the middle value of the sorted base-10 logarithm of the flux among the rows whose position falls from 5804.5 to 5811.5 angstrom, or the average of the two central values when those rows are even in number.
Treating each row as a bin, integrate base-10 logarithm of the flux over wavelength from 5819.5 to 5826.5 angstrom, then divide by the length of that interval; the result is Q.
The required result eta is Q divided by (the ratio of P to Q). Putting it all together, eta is 0.53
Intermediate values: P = 0.359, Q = 0.44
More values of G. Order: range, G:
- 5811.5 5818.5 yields 18.6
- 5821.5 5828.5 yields 18.4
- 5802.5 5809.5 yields 16.9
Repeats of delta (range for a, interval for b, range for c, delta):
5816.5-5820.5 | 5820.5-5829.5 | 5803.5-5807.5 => -0.02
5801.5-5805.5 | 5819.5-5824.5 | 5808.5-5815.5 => -0.12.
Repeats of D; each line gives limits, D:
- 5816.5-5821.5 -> 0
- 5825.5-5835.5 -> 10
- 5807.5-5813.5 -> 6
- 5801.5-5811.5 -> 10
